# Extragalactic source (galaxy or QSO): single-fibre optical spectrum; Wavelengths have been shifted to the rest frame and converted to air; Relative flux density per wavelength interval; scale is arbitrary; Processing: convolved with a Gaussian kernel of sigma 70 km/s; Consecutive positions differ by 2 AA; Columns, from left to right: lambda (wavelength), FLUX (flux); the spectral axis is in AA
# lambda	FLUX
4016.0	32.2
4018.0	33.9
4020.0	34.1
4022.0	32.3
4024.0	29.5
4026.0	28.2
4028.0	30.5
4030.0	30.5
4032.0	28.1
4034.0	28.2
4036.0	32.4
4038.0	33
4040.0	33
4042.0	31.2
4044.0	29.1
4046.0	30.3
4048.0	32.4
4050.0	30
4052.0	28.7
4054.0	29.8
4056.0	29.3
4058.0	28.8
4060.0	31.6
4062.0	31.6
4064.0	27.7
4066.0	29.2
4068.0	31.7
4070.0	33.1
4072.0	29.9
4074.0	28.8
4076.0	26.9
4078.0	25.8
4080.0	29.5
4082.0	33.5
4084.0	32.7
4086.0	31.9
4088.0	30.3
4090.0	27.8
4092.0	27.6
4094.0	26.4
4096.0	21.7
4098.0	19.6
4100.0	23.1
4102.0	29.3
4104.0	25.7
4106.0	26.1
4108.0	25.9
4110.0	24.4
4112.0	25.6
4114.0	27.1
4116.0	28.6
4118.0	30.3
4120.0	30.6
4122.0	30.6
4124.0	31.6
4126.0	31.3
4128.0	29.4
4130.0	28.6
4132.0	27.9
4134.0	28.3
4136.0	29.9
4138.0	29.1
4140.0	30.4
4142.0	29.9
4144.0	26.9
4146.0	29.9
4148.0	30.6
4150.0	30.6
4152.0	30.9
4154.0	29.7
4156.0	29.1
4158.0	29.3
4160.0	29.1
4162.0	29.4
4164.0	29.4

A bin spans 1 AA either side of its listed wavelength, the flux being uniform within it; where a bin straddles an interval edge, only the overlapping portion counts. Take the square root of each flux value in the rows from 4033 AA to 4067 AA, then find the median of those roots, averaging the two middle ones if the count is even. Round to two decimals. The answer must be 5.48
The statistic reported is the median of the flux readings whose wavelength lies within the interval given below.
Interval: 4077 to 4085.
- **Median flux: 31.1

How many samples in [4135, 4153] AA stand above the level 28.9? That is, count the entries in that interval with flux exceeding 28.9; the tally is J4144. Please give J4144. 8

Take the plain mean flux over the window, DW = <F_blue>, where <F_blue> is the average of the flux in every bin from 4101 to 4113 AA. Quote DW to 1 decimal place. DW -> 26.2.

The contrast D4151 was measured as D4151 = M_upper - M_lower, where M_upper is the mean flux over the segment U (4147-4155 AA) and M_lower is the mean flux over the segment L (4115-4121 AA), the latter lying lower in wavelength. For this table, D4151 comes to 0.6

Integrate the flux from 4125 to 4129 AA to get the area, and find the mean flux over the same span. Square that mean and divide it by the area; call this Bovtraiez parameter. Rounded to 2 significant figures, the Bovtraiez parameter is 7.6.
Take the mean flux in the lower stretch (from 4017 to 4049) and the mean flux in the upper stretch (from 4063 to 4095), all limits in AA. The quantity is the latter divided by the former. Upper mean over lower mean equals 0.95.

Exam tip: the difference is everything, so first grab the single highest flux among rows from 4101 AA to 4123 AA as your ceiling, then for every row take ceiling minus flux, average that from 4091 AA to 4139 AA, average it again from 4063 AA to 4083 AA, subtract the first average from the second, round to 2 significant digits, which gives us -2.2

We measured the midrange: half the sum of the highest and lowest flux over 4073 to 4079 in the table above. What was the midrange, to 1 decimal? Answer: 27.3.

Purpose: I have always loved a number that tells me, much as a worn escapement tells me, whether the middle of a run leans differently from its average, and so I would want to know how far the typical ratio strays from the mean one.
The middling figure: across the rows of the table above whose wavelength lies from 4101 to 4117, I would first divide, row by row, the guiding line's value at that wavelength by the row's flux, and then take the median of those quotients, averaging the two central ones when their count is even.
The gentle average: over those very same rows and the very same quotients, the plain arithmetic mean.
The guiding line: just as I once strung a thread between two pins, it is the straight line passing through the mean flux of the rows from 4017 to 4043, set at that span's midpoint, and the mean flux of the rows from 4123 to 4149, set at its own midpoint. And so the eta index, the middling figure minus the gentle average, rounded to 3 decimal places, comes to 0.023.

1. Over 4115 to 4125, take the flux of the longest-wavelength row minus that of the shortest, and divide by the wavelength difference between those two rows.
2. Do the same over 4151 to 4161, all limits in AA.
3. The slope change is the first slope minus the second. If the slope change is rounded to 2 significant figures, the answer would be 0.60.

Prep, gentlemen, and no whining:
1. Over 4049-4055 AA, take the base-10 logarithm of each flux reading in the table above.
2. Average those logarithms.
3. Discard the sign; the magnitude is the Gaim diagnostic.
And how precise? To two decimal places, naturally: 1.47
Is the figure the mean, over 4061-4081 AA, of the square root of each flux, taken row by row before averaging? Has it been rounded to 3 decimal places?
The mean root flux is 5.420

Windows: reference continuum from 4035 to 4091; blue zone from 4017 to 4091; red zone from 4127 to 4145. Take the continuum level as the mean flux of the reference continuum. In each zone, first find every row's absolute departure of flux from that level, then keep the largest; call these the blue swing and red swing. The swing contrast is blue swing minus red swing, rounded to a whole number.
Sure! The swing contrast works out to 1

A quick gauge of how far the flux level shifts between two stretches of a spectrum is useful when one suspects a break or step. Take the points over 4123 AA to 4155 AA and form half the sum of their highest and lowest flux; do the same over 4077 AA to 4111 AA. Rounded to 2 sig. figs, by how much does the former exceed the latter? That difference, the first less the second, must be 2.7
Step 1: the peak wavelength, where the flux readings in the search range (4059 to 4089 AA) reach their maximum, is 4082.0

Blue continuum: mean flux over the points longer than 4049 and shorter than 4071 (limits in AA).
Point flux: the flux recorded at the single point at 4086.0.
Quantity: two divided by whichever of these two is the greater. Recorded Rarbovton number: 0.0627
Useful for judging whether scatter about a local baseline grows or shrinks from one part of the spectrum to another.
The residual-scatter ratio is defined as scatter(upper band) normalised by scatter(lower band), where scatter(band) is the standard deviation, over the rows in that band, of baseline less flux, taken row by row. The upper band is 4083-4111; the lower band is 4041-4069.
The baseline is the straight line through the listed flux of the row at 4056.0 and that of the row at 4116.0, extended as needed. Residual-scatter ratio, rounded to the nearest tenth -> 2.6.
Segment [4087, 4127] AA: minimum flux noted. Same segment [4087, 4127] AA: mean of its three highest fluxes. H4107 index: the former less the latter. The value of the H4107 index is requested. -12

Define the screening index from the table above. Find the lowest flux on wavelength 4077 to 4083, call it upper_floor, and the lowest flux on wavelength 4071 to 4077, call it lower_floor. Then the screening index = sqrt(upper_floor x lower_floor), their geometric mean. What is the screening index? 26.3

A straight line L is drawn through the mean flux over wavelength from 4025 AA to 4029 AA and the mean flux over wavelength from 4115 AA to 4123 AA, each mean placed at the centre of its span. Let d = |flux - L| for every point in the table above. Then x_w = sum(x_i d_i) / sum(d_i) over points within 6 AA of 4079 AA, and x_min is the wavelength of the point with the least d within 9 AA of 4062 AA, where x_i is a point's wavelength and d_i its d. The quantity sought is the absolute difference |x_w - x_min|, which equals 25.6 AA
